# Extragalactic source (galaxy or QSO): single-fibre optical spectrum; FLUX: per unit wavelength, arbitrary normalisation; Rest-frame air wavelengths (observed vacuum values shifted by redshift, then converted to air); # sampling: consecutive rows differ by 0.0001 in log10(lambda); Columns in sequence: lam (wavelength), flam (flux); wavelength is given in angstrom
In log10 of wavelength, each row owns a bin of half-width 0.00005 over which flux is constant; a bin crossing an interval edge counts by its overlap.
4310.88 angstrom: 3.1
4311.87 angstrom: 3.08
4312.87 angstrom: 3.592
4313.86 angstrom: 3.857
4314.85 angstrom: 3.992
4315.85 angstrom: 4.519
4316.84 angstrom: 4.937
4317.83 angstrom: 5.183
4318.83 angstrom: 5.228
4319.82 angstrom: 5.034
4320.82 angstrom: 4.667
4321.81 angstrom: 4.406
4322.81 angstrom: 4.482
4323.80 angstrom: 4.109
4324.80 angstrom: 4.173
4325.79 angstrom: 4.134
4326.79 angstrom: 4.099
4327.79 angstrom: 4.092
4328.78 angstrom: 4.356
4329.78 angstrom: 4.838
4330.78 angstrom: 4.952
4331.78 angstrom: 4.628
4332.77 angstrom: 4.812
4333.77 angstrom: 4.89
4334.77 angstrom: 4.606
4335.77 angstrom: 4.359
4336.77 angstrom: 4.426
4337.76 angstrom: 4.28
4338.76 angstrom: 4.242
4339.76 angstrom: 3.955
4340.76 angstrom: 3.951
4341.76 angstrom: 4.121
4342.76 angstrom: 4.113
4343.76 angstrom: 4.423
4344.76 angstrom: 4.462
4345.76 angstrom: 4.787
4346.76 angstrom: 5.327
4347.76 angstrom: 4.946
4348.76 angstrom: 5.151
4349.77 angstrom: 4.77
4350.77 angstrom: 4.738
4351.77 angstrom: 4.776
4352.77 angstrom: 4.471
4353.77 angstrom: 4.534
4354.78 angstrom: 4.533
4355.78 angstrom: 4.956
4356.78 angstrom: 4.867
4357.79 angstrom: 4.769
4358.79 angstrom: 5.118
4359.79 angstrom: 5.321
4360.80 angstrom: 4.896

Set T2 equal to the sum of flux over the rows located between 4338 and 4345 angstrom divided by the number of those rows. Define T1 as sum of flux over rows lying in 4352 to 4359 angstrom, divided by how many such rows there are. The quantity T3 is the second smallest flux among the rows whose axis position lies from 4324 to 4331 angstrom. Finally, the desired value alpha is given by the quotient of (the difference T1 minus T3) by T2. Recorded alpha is 0.16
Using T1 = 4.7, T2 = 4.18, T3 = 4.099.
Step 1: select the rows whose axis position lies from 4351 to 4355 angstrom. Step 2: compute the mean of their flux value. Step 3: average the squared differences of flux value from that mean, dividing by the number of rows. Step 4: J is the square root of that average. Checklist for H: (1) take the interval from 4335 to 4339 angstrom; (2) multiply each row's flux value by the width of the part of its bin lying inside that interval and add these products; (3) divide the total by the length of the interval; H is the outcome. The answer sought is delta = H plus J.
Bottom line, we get 4.5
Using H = 4.36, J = 0.12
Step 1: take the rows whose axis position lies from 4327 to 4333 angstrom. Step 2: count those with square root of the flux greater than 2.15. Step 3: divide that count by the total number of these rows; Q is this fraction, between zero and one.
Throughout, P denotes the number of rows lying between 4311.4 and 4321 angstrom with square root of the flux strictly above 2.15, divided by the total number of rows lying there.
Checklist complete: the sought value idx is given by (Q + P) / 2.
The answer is 0.58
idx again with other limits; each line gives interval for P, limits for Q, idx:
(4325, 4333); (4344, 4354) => 0.60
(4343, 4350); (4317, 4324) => 0.64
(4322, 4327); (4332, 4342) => 0.10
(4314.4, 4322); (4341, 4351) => 0.61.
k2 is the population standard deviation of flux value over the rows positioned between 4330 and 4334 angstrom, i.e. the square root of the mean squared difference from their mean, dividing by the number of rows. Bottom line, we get 0.12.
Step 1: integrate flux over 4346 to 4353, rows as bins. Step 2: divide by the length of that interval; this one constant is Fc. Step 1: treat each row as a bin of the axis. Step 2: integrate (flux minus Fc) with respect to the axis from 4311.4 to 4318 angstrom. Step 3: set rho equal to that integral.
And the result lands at -5.1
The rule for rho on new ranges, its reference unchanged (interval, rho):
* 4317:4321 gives 0.6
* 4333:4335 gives -0.2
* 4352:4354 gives -0.7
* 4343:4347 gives -0.9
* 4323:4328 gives -3.7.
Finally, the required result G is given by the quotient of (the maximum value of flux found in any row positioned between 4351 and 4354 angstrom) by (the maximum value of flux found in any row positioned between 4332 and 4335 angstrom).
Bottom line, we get 0.98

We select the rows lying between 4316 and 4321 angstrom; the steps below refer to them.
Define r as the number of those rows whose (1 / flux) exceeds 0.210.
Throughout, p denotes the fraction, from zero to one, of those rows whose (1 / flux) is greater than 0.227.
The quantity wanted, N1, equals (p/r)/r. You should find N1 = 0.000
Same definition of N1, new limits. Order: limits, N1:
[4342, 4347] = 0.022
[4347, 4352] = 0.000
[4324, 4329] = 0.040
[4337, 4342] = 0.040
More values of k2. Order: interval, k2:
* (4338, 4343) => 0.11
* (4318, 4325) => 0.39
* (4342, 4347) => 0.41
